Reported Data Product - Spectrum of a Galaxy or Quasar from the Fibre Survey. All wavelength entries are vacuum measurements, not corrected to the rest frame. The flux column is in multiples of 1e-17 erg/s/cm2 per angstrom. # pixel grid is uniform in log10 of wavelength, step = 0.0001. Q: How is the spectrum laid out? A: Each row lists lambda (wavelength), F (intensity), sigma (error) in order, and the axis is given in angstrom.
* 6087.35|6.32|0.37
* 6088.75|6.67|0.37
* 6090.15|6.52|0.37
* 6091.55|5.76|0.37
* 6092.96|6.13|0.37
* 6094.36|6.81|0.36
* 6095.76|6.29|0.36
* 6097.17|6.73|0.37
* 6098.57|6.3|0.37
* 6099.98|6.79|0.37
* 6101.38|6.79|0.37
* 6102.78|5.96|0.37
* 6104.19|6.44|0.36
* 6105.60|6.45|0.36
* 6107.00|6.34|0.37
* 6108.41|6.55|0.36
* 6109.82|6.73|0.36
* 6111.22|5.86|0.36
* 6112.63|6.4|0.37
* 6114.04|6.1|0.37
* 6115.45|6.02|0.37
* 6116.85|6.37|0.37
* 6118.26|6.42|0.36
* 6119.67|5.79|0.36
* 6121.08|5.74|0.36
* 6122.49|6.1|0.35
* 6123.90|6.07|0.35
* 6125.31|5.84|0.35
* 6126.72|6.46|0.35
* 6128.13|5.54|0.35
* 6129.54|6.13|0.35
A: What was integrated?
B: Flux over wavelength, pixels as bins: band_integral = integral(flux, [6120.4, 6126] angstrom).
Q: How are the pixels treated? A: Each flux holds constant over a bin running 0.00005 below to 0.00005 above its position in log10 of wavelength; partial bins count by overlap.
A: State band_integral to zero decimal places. 33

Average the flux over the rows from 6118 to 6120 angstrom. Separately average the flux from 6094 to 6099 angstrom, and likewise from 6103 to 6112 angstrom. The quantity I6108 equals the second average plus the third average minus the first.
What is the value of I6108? 6.8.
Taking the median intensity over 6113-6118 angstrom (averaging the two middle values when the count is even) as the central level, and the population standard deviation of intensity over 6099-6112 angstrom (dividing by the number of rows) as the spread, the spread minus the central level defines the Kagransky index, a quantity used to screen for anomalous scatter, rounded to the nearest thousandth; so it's -5.781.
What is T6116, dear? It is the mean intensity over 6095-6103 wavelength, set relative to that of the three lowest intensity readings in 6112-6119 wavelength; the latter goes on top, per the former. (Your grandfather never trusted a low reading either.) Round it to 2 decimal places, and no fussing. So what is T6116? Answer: 0.95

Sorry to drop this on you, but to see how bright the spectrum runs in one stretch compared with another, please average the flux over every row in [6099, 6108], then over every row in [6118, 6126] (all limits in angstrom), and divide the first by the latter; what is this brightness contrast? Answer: 1.08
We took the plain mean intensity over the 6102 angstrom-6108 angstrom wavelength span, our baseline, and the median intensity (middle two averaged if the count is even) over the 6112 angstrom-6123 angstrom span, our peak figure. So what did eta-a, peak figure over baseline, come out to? 0.97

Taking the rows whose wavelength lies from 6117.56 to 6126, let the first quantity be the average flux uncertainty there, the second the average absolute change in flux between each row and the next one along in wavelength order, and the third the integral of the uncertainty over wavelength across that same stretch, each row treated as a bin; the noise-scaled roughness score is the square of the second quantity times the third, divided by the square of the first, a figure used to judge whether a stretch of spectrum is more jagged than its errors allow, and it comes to 1.6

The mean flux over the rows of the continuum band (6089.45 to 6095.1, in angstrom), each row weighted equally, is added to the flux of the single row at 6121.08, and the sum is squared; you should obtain 145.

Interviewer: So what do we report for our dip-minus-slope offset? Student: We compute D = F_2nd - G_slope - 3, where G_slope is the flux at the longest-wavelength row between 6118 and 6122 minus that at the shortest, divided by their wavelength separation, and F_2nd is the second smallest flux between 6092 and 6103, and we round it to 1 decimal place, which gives 3.4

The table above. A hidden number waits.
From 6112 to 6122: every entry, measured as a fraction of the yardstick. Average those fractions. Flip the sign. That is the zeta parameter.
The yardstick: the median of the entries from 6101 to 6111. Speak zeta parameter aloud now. -0.95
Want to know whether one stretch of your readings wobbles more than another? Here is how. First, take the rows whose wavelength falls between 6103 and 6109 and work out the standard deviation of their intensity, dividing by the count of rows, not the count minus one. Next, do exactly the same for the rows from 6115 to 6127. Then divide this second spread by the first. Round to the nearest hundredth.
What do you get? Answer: 3.49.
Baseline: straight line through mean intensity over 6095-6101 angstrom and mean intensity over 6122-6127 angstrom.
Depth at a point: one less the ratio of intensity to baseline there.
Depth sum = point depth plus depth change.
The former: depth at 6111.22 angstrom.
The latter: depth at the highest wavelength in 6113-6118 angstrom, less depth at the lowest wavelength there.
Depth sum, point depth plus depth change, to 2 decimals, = 0.02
